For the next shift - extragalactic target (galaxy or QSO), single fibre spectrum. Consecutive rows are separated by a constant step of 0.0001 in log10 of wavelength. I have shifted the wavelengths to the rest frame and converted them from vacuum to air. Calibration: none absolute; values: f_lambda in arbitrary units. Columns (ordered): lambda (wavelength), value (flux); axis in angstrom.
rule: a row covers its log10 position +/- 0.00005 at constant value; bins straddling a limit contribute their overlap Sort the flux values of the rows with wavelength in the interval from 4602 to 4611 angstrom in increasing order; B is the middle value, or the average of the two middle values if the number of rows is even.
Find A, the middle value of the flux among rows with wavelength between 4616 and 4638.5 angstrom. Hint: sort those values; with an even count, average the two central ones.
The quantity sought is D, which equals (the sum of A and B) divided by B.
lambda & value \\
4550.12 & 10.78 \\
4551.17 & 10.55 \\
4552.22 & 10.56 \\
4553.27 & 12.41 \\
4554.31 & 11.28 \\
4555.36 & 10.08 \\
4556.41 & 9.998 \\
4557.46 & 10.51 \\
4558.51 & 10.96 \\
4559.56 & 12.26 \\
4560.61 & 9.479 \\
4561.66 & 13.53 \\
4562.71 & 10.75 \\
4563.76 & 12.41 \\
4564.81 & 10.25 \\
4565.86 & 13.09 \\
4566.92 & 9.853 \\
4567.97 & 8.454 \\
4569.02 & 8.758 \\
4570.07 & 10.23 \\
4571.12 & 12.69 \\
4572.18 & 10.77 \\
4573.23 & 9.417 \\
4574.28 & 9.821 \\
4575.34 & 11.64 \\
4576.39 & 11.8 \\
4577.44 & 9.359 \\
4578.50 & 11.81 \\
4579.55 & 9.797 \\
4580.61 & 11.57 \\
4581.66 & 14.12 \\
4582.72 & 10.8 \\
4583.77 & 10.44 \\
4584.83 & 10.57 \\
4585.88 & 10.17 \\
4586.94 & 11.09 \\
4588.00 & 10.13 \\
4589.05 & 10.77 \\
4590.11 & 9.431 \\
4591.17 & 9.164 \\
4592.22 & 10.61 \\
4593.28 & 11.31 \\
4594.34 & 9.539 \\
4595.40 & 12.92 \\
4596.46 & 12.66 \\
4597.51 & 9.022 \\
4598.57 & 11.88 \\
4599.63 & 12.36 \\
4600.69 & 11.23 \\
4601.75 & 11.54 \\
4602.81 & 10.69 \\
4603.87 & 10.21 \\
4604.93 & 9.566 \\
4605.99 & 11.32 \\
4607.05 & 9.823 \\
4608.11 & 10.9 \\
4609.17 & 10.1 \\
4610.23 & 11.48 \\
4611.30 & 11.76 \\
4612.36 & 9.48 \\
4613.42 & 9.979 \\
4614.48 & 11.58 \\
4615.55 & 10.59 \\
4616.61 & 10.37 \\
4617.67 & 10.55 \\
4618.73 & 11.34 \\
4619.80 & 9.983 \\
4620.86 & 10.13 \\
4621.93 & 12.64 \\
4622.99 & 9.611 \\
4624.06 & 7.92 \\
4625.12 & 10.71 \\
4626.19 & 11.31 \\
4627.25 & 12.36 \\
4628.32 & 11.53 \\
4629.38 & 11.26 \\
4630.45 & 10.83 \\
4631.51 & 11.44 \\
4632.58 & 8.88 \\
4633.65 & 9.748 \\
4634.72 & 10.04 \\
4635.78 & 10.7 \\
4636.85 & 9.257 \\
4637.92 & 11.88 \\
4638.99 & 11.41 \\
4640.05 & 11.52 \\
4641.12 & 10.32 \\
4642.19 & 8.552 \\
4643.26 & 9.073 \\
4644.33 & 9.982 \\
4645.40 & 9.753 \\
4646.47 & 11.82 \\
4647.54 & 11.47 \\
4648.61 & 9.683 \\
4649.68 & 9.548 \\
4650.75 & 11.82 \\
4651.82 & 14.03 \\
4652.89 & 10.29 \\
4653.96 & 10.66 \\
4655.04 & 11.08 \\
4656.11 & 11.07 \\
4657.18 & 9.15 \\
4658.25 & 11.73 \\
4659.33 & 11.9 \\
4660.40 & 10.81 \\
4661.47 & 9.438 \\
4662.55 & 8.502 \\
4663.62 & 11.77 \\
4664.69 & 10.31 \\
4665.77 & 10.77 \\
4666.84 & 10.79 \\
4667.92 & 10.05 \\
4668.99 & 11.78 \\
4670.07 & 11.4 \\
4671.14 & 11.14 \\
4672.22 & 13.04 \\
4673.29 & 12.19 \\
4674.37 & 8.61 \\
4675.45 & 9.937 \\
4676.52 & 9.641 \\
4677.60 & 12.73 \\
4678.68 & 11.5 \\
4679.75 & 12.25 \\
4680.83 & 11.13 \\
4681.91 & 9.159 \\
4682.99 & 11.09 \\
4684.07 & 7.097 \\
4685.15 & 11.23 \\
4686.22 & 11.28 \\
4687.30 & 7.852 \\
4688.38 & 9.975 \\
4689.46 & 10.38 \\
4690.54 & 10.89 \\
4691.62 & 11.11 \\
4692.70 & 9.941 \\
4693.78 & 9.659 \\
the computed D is 2.02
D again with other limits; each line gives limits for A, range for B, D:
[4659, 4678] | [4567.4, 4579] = 2.06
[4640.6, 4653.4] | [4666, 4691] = 1.91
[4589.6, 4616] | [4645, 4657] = 1.97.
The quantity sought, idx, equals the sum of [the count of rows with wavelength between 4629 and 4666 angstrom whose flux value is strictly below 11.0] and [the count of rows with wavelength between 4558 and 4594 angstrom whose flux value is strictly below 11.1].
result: 44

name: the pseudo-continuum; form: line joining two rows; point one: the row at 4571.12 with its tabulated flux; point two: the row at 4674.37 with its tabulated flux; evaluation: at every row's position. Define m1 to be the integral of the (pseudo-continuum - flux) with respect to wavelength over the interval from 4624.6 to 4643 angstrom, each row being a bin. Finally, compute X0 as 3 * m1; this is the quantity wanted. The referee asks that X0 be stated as -25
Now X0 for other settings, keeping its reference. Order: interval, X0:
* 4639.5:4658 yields -54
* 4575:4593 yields 76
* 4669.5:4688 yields -123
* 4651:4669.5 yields -93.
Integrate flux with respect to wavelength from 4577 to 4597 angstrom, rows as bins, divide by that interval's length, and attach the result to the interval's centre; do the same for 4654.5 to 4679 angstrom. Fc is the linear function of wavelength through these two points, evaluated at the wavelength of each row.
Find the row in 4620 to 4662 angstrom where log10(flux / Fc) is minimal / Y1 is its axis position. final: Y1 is 4624.06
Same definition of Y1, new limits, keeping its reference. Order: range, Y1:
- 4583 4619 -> 4597.51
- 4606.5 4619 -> 4612.36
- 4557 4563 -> 4560.61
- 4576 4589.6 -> 4577.44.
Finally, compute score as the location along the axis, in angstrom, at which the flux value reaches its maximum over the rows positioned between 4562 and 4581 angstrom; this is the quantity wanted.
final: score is 4565.86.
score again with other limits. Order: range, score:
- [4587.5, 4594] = 4593.28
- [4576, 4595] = 4581.66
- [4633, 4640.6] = 4637.92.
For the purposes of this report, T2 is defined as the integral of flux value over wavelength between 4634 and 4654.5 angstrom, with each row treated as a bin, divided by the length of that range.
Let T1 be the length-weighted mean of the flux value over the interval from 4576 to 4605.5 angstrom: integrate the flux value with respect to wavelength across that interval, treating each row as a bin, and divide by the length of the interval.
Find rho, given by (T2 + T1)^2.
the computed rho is 462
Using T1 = 10.87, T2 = 10.6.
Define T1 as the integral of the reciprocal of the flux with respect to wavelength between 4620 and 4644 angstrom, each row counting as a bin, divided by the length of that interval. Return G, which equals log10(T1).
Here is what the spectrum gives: -1.01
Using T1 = 0.097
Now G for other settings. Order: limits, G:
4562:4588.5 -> -1.03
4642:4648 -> -1.00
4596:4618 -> -1.03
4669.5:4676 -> -1.04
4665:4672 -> -1.04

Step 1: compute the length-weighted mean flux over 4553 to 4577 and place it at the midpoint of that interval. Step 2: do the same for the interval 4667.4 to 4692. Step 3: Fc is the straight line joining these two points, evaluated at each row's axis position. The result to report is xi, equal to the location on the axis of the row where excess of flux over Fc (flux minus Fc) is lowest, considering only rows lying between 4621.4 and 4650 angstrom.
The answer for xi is 4624.06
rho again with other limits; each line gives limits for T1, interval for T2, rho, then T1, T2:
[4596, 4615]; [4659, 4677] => 465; 10.86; 10.7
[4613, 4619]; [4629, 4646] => 442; 10.73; 10.3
